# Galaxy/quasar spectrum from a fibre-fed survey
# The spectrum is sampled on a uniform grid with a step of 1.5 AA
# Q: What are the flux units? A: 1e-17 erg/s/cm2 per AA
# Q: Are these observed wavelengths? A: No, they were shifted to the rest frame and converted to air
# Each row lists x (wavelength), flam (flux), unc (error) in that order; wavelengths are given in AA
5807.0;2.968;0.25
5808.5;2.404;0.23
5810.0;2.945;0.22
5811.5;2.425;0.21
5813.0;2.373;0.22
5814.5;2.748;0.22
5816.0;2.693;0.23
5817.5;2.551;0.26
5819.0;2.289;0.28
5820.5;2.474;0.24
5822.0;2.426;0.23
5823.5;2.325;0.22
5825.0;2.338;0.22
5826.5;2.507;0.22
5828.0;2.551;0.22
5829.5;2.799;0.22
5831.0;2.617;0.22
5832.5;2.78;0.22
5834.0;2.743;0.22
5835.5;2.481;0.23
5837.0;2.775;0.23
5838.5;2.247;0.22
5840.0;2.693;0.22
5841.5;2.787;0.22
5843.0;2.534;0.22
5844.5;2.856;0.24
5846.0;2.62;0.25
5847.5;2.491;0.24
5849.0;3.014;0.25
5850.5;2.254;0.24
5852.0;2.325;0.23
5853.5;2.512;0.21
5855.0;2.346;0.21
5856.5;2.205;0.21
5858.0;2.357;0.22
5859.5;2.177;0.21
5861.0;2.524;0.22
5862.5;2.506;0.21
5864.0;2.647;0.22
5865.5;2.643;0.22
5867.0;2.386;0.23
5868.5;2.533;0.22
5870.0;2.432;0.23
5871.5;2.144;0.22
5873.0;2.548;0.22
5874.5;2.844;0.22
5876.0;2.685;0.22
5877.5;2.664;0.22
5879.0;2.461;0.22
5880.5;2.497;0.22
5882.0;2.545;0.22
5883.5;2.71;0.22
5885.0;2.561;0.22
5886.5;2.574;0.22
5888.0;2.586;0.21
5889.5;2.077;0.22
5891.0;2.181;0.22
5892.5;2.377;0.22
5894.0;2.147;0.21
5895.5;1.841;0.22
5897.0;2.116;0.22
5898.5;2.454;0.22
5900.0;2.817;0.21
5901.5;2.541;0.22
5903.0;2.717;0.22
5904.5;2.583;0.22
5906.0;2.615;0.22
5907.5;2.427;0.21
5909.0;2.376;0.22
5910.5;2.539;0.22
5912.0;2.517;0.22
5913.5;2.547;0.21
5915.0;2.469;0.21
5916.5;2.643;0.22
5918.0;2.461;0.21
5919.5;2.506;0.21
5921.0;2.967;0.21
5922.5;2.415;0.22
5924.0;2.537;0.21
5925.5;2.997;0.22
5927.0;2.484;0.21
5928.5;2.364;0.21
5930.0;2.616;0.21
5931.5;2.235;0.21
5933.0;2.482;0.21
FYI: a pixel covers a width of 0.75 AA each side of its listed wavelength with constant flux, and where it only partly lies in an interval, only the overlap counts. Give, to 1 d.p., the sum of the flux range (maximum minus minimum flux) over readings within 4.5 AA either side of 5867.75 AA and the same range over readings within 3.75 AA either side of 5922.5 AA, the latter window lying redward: 1.1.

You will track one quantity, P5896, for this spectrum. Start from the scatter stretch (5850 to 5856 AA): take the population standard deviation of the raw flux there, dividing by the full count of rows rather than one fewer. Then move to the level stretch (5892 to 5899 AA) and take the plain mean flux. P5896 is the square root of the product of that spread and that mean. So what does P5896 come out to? 0.45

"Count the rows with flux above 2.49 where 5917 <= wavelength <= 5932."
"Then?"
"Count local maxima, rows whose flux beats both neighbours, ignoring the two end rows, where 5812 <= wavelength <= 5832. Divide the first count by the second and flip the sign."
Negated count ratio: -1.7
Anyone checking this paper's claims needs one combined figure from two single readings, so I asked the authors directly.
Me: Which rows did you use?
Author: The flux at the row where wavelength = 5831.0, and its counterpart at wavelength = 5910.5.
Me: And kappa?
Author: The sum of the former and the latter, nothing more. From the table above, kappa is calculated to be 5.2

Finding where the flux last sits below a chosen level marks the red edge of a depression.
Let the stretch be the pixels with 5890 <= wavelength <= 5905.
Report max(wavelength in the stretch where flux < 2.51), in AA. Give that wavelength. 5898.5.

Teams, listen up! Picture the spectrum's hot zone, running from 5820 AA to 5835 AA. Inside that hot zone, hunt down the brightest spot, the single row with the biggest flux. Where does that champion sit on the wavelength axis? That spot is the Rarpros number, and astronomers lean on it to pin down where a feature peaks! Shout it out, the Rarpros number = 5829.5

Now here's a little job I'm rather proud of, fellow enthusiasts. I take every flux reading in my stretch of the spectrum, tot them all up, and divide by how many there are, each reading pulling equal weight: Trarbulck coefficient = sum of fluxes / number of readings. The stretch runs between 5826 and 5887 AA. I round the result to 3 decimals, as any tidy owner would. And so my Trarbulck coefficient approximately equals 2.551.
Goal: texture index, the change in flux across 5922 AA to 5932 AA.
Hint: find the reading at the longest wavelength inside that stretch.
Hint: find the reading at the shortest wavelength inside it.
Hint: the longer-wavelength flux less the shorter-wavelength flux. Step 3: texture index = -0.18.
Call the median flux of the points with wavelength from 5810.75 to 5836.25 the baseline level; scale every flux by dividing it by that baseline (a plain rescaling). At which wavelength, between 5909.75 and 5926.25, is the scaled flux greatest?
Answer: 5925.5 AA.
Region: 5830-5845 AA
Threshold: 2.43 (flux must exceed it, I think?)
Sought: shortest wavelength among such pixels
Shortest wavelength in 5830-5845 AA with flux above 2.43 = 5831.0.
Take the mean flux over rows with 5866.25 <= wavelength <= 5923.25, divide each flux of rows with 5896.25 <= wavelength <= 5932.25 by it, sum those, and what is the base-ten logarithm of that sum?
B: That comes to 1.39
